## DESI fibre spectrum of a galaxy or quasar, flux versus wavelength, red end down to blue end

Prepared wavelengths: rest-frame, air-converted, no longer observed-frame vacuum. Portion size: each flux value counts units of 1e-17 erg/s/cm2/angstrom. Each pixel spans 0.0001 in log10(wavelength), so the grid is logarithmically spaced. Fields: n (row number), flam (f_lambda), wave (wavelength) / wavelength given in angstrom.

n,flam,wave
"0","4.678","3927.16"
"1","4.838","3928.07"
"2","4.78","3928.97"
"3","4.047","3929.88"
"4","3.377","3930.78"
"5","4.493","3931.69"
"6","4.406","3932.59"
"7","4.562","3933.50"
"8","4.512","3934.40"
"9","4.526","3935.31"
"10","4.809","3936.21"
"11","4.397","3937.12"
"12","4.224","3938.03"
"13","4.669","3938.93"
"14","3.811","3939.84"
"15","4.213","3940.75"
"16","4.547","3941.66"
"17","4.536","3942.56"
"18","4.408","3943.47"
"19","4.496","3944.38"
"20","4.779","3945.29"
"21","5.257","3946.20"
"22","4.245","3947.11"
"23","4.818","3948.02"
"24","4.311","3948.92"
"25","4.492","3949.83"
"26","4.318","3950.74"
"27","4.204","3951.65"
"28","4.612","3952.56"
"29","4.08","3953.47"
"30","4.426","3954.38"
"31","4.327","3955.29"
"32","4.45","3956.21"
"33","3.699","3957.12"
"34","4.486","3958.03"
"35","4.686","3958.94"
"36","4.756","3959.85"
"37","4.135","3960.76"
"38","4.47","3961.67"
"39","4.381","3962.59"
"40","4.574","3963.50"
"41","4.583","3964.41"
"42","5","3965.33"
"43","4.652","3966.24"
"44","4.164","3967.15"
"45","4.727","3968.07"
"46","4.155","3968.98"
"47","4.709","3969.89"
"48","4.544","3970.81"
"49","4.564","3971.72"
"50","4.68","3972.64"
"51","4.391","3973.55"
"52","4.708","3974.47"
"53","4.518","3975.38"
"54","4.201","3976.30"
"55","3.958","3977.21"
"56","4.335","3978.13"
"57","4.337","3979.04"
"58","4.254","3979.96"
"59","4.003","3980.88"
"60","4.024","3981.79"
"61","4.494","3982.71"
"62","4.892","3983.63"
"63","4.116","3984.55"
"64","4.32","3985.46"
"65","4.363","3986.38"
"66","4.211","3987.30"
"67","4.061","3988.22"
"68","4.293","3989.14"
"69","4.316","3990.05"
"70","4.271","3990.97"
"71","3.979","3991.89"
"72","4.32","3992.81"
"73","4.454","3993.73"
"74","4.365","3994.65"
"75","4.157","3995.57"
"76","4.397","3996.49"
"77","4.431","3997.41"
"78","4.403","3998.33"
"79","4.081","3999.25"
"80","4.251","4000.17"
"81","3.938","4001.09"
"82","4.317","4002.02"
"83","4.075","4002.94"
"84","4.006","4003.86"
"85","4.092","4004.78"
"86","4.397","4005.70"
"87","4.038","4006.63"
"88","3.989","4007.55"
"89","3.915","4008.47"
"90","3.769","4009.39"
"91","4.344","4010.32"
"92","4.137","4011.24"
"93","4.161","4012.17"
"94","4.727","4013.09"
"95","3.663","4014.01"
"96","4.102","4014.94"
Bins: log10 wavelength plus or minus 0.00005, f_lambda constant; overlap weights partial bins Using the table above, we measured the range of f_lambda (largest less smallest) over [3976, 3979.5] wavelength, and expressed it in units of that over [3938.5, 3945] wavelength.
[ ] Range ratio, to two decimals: 0.44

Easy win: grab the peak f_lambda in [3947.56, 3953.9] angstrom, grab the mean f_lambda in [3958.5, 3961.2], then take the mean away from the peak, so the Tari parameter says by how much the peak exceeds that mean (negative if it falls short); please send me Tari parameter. 0.3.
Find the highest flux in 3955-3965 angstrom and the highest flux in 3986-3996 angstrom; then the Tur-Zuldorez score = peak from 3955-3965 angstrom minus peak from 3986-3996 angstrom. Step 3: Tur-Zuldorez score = 0.3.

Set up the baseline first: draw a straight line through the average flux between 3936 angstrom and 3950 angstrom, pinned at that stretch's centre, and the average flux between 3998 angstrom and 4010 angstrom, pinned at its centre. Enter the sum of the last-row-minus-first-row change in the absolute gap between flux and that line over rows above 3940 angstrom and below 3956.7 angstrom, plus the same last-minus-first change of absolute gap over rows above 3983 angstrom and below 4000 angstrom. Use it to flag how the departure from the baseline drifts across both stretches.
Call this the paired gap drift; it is -0.9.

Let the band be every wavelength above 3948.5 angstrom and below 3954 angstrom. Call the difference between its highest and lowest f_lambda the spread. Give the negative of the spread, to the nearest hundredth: -0.53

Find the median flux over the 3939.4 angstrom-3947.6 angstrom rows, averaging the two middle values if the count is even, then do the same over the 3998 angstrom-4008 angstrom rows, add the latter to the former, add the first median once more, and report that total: 13.07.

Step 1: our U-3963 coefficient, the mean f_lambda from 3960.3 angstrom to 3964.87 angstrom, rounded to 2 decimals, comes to 4.43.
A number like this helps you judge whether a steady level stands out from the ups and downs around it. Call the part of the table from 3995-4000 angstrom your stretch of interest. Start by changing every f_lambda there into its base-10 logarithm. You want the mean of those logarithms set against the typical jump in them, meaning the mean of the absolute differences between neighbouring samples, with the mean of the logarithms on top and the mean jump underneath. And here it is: 40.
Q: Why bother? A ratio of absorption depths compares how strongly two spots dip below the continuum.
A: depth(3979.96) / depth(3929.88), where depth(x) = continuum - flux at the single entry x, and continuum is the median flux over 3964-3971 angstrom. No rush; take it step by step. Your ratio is 1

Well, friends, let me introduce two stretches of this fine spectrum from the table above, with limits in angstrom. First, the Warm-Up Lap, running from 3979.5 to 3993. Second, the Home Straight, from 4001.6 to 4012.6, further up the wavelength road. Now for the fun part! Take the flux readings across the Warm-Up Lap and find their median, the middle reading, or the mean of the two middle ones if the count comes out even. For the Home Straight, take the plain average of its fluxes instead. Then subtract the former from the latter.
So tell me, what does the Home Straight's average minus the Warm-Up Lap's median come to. -0.17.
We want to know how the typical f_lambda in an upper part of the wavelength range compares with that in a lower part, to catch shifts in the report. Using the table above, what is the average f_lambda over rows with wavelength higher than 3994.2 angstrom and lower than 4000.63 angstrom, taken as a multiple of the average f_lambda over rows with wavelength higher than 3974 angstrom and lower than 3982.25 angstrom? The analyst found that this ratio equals 1.009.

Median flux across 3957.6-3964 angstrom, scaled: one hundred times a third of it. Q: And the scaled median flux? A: 150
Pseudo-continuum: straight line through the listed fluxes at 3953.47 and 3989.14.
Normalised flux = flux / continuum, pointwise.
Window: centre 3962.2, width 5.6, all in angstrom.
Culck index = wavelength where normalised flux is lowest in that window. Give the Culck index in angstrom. 3960.76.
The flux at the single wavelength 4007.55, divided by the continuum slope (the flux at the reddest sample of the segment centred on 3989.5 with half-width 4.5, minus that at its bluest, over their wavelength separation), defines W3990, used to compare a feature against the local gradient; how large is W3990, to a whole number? 246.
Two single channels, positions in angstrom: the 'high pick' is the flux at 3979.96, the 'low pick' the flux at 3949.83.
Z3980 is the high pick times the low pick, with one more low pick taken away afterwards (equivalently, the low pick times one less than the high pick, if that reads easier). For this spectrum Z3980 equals 14.6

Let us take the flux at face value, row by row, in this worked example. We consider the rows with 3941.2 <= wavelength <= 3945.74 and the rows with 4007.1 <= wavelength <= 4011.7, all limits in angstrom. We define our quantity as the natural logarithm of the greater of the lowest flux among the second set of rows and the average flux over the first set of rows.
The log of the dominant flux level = 1.52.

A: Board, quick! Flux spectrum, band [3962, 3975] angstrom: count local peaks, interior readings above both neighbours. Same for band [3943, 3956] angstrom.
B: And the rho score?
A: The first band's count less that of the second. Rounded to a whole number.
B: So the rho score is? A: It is -1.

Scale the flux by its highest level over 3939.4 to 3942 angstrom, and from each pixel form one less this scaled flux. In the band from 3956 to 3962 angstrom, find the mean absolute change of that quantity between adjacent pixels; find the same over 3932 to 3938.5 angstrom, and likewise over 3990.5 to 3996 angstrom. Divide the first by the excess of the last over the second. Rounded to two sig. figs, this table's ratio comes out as 15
